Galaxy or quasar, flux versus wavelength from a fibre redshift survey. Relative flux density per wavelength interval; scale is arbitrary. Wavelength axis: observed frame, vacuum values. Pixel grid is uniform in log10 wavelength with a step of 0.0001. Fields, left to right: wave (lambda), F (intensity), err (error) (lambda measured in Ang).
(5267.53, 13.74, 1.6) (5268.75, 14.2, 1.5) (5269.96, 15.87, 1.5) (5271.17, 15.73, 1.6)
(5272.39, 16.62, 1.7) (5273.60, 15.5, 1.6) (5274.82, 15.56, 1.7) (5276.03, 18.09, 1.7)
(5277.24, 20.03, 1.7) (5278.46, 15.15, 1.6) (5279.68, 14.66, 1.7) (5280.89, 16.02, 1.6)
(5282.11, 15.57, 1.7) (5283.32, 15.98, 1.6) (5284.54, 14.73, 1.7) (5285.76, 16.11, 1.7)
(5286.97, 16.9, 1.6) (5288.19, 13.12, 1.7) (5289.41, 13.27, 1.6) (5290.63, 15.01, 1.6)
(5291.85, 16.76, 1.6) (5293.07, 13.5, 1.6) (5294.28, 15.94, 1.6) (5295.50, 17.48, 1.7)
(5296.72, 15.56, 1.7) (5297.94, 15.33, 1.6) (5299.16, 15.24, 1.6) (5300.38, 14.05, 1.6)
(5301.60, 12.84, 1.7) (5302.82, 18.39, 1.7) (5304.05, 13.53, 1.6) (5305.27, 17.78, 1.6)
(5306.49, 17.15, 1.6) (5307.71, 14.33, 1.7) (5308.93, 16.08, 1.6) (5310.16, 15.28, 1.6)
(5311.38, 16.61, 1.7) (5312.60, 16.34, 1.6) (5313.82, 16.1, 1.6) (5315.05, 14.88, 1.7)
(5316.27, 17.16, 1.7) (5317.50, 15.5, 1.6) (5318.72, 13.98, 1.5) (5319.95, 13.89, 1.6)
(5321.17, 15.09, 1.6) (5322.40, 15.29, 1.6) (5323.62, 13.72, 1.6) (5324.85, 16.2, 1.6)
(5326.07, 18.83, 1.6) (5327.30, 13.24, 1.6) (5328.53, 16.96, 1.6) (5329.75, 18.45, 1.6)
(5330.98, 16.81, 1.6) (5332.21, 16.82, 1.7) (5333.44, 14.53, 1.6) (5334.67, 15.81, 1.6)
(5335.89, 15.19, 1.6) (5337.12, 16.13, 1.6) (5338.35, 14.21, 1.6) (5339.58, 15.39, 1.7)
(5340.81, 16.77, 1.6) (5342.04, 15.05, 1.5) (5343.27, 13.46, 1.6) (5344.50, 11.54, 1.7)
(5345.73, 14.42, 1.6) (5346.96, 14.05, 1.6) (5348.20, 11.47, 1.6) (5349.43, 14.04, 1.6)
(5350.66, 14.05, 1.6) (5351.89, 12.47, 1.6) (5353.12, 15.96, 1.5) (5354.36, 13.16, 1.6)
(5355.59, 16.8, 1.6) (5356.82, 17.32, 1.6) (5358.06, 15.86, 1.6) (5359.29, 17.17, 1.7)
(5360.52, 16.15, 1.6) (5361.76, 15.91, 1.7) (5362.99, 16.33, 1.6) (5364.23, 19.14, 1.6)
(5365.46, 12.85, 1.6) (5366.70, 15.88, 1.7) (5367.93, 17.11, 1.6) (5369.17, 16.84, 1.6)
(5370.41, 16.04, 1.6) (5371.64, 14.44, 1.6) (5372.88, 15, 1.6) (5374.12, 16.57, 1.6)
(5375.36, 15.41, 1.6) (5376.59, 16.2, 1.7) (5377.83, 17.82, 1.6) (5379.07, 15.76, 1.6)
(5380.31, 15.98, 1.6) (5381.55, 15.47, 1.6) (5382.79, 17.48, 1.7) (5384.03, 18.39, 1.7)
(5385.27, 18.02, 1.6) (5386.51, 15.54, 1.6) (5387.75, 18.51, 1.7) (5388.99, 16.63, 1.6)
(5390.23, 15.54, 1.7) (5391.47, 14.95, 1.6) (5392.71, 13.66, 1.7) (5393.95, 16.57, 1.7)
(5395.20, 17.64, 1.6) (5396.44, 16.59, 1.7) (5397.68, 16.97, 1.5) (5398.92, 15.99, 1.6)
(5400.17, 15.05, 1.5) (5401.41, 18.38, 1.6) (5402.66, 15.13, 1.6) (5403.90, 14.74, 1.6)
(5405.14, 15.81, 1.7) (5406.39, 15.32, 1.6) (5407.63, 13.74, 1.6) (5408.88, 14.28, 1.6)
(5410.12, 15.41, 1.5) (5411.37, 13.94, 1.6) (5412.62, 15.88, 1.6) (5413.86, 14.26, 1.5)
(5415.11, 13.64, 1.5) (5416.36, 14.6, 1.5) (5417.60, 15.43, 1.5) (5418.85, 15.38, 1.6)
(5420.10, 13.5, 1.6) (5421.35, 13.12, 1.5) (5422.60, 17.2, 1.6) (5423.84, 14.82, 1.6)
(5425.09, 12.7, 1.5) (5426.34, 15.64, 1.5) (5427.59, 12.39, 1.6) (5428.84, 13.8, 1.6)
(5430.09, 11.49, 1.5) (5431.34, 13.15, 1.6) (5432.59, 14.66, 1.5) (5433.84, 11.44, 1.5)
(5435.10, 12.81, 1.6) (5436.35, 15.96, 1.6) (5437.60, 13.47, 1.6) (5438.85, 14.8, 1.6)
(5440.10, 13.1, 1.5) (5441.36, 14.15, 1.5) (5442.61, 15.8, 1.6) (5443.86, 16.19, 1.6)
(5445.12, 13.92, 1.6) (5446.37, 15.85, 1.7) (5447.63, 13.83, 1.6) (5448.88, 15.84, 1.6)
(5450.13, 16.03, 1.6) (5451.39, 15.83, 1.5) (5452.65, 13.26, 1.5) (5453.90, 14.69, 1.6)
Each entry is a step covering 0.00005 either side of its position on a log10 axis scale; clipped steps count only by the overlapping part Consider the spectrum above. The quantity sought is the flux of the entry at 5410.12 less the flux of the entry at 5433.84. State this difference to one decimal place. 4.0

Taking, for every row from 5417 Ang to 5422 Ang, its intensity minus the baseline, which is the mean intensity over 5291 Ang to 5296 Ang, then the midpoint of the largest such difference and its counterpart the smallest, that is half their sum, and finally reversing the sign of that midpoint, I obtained 1.6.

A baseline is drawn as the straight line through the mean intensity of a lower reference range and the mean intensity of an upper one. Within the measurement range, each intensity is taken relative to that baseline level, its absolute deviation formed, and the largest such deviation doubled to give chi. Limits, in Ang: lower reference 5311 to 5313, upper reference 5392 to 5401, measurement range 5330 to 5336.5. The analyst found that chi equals 3.7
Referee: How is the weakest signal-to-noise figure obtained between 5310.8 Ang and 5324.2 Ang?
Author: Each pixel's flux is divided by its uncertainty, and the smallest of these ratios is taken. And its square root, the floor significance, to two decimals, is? 2.93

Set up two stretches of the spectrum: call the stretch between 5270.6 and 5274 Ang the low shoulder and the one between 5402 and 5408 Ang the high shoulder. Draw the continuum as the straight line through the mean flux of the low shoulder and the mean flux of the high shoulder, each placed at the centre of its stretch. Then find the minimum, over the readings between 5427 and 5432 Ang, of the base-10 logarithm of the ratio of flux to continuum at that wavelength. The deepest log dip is -0.11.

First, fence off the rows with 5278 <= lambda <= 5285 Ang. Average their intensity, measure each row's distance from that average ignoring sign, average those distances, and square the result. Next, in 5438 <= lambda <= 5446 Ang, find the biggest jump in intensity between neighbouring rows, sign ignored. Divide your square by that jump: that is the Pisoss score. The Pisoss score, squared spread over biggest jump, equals 0.11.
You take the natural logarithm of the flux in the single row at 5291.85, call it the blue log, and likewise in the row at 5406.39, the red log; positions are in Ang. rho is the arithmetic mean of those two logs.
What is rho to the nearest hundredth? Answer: 2.77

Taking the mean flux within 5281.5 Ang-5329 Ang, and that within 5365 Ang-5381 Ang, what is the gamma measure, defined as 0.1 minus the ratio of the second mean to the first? -0.92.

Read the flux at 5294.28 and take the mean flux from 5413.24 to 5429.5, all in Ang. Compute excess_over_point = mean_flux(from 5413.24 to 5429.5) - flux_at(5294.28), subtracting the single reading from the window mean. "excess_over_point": -1.6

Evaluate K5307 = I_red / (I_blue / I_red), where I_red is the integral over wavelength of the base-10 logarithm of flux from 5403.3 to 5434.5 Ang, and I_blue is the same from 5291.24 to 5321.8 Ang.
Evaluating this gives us 35.5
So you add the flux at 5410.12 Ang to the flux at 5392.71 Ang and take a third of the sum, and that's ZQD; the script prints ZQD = 9.7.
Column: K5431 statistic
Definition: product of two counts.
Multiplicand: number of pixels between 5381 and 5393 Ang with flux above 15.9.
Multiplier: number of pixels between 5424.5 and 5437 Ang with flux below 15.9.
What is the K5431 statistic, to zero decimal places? 45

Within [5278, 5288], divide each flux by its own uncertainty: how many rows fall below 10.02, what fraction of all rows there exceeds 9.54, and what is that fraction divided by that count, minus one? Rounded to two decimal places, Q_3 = -0.95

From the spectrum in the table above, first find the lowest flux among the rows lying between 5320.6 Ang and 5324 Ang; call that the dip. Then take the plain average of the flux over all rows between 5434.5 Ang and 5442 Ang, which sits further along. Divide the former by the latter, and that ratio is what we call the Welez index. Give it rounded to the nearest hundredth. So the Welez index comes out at 0.98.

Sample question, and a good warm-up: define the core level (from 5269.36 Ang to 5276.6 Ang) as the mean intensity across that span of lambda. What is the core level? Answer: 16.2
